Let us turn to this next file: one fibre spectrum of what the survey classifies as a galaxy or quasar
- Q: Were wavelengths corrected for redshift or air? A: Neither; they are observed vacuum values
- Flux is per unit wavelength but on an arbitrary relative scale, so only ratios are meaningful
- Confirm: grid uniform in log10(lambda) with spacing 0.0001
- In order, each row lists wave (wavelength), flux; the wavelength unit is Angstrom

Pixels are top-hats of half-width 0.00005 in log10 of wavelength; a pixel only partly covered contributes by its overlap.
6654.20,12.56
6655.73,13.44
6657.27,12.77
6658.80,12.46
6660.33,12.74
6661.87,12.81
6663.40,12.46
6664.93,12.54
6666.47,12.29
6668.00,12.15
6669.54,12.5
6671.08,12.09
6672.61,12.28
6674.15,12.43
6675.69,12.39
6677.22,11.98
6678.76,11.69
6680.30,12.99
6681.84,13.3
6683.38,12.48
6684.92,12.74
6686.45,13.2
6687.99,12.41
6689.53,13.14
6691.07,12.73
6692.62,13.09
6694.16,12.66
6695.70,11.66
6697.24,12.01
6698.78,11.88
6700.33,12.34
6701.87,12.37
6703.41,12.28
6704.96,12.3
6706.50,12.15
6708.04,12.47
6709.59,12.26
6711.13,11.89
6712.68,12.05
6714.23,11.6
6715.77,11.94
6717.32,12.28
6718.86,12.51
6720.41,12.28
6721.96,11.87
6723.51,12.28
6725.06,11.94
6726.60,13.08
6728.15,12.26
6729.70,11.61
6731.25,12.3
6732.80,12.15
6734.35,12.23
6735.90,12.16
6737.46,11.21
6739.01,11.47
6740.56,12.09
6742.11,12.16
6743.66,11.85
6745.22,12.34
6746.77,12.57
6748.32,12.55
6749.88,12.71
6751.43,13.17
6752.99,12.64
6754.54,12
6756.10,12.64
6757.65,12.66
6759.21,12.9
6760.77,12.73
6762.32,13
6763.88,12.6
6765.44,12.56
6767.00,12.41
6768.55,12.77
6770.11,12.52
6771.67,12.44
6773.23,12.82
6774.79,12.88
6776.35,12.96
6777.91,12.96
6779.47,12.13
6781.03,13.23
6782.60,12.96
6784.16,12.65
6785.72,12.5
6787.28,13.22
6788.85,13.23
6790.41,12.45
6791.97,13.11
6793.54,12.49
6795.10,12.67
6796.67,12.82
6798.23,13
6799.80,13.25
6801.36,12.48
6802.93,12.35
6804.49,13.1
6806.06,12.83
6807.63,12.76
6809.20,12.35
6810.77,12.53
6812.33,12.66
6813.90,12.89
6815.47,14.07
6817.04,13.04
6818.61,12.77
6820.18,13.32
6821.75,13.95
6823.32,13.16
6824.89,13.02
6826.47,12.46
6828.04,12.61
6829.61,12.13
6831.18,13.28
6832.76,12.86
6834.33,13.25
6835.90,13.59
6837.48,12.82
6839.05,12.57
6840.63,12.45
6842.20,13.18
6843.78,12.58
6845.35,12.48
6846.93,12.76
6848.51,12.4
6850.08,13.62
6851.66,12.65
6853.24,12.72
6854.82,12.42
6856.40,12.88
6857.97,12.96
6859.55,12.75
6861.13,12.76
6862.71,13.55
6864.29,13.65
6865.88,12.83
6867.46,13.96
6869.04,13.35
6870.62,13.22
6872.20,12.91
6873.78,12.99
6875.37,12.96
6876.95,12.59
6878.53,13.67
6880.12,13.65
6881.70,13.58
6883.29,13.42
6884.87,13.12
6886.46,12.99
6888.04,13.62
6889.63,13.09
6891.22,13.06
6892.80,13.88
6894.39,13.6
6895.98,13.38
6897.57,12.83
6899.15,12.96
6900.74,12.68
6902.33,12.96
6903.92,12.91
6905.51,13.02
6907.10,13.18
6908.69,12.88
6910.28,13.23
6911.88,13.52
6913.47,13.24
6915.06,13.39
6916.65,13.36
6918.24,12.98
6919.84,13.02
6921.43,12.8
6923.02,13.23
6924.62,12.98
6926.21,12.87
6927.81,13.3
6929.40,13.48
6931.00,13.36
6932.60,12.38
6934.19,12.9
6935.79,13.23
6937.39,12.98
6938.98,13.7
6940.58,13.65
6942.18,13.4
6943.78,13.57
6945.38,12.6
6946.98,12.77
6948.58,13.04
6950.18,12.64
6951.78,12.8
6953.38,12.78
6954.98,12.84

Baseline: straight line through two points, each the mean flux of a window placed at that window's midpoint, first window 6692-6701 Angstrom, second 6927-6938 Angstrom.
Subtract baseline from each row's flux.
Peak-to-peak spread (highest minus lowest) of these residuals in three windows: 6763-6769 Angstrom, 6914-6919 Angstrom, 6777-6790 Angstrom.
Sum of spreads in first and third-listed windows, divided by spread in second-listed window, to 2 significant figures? 3.4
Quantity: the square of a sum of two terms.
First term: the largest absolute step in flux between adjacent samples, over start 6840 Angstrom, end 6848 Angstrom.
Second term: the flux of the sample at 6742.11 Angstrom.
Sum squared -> 166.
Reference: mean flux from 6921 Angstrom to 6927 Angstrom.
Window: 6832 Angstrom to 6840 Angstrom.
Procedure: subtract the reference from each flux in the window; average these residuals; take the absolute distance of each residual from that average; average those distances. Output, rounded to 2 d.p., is 0.32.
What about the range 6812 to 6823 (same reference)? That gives 0.46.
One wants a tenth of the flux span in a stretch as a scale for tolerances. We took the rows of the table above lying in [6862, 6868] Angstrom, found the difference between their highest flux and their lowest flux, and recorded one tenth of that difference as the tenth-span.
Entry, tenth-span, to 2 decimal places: 0.11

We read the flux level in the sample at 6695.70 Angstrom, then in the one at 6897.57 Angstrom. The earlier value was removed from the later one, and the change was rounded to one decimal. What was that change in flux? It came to 1.2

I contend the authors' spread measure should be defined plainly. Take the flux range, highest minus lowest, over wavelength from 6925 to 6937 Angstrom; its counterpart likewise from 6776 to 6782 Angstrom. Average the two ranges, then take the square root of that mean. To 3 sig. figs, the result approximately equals 1.05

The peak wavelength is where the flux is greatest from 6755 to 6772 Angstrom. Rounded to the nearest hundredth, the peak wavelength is 6762.32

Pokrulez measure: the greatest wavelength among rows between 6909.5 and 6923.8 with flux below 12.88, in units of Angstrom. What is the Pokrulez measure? 6921.43 Angstrom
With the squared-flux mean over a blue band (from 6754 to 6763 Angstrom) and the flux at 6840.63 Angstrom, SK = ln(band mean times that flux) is 7.60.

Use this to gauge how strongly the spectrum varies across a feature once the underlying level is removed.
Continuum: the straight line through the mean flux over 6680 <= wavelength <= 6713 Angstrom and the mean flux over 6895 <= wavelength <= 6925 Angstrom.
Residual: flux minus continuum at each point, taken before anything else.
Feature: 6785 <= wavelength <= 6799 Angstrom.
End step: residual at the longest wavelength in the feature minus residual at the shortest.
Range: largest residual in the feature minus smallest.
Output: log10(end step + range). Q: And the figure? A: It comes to 0.10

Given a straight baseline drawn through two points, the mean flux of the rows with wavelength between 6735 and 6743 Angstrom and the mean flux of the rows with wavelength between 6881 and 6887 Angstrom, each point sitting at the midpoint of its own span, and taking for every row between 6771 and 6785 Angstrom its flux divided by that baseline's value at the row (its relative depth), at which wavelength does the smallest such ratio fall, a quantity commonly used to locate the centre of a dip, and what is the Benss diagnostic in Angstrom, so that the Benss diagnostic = 6779.47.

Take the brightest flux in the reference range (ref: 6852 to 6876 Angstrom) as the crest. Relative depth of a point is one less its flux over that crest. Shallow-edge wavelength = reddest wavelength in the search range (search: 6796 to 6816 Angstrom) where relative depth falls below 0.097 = 6815.47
